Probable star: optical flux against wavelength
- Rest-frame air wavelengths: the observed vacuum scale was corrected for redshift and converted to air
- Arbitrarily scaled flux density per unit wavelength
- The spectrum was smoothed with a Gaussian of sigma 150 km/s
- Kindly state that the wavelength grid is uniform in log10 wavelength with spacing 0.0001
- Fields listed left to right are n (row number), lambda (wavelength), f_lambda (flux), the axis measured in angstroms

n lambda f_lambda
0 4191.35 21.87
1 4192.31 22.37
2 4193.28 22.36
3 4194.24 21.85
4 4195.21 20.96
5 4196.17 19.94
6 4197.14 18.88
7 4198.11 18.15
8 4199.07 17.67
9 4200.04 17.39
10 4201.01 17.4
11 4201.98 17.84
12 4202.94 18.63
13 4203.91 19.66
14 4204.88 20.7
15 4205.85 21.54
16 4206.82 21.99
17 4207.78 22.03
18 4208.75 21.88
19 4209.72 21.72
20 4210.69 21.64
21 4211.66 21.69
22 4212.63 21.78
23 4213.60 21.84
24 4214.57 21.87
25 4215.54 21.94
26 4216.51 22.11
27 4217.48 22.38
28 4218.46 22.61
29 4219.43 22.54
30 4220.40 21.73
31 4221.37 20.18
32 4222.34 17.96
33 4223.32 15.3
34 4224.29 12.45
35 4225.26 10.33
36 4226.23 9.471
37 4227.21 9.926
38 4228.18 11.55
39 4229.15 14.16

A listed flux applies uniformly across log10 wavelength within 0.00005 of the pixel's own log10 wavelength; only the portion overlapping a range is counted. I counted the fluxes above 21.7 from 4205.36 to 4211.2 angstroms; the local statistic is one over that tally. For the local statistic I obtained 0.25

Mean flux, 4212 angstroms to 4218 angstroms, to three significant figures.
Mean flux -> 22.0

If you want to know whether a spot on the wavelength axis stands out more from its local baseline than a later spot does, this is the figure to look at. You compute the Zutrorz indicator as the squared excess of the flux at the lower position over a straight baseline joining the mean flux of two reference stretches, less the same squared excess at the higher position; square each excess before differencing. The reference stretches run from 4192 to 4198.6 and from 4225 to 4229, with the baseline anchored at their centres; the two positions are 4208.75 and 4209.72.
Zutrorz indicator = -2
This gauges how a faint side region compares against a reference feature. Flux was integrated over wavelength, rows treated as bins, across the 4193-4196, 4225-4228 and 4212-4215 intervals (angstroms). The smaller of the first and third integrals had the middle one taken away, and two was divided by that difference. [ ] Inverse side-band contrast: 0.06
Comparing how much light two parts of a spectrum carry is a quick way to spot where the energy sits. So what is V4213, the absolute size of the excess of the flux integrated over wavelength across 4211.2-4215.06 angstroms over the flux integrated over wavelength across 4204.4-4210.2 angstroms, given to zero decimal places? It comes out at 41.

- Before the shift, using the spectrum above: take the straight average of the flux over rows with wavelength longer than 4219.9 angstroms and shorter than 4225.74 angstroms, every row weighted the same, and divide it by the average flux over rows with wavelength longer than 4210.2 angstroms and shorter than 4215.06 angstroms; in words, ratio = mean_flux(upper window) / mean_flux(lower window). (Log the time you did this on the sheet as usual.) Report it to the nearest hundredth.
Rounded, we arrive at 0.75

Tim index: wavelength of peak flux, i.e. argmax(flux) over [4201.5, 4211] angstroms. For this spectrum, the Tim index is 4207.78 angstroms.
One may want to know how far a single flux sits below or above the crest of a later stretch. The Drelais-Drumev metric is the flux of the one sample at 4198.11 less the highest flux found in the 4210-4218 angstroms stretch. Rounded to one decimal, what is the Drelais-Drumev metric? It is -4.2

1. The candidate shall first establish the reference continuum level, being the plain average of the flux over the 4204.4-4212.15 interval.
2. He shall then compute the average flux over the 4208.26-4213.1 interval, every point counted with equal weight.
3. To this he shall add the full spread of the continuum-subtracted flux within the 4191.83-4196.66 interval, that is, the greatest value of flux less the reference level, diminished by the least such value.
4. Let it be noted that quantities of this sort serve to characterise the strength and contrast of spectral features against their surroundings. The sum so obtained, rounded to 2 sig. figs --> 24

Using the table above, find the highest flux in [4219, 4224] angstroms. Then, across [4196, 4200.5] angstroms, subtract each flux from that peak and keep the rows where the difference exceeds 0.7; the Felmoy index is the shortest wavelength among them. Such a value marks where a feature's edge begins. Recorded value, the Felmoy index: 4196.17 angstroms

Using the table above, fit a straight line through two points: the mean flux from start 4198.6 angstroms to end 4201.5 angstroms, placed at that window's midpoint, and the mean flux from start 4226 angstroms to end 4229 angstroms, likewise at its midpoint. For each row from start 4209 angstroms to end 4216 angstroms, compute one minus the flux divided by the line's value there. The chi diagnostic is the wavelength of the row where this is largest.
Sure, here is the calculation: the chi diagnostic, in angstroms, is 4209.72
